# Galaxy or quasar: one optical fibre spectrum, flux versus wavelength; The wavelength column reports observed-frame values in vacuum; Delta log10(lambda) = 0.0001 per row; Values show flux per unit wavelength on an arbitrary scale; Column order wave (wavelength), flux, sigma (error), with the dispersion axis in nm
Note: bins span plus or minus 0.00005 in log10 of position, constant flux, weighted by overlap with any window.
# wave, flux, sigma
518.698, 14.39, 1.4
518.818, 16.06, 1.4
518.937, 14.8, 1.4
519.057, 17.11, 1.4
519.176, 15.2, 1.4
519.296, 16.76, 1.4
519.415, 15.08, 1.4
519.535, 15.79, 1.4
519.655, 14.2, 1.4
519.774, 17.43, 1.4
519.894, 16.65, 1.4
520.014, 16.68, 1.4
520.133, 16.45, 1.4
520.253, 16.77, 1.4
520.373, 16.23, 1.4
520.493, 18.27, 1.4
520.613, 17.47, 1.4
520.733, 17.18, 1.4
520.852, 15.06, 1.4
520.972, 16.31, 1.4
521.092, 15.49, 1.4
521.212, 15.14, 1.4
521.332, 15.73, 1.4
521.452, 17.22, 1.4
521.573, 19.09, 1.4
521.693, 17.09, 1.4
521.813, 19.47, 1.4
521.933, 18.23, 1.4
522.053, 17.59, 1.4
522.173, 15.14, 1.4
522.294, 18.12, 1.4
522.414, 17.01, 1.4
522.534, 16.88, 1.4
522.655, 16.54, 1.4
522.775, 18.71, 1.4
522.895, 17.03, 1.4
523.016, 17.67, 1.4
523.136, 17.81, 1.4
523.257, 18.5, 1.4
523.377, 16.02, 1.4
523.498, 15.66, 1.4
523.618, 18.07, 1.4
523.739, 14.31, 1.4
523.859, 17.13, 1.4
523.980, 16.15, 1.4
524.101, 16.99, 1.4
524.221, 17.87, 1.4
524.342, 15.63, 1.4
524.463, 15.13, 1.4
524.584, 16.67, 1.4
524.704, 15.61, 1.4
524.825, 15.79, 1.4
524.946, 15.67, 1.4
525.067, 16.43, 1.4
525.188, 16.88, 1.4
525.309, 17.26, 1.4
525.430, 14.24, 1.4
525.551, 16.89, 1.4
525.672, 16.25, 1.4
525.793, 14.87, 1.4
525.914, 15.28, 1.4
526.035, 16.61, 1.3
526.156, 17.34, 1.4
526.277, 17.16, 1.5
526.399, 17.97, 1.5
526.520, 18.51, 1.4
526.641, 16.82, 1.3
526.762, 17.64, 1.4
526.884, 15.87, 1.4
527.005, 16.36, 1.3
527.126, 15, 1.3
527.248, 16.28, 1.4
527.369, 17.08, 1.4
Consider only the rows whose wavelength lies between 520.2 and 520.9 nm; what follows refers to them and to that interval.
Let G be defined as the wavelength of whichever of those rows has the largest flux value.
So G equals 520.493 nm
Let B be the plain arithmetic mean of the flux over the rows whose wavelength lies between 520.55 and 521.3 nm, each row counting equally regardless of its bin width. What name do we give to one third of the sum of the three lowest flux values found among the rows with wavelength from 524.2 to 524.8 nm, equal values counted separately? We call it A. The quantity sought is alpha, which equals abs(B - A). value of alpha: 0.65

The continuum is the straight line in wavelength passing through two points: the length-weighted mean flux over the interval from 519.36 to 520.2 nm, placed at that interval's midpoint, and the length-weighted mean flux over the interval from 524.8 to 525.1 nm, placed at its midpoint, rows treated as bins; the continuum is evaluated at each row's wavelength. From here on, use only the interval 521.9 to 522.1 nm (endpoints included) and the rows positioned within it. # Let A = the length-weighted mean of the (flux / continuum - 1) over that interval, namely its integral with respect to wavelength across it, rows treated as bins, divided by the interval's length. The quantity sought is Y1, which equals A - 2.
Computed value -1.882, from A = 0.118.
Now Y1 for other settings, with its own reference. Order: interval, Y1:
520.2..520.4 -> -1.969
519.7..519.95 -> -1.948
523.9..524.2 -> -1.948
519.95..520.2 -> -1.967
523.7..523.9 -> -2.014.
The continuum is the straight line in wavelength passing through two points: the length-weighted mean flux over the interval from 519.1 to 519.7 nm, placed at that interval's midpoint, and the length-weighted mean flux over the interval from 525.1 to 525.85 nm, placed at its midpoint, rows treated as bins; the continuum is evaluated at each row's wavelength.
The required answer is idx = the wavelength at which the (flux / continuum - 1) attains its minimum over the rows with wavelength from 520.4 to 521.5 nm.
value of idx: 520.852 nm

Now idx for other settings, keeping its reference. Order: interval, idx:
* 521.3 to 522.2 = 522.173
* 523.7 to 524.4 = 523.739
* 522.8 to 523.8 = 523.739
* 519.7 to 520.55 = 520.373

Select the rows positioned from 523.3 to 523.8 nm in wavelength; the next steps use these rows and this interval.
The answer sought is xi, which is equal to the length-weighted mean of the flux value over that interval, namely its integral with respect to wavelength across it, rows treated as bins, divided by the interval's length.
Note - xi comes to 16.1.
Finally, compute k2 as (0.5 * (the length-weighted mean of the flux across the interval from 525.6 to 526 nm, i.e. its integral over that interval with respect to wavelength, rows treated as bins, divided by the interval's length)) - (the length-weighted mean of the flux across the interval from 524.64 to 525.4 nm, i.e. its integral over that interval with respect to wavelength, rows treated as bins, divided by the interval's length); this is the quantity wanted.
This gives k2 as -8.4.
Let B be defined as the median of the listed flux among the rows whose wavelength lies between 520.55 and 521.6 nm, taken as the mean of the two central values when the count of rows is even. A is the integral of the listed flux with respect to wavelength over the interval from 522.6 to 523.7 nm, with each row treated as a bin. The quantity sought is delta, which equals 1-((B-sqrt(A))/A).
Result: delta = 0.371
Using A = 19.0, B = 16.3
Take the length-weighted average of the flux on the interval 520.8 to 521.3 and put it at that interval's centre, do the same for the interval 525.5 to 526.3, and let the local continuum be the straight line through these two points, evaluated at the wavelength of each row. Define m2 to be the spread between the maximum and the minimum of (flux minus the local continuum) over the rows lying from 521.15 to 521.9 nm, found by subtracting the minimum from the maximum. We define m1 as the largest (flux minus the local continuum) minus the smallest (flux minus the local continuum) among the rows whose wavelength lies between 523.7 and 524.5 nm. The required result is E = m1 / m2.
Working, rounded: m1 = 3.5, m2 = 4.2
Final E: 0.8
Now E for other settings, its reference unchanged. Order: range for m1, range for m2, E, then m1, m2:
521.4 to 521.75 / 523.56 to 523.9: 0.5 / 2.0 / 3.8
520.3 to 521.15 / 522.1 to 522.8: 0.9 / 3.3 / 3.5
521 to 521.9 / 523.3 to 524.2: 1.1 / 4.2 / 3.8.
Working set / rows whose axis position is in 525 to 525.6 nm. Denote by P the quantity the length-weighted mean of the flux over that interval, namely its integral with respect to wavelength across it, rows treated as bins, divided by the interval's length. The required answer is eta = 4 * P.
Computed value 65.3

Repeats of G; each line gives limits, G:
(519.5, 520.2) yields 519.774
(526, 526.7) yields 526.520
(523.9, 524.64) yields 524.221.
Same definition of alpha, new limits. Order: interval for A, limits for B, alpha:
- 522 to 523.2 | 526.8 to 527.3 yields 0.31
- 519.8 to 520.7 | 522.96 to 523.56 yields 0.69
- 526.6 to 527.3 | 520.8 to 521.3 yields 0.22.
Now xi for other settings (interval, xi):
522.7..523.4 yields 17.7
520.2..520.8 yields 17.2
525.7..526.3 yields 16.2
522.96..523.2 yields 17.7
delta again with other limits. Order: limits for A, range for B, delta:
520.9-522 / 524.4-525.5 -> 0.390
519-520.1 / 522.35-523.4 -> 0.277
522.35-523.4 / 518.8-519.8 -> 0.370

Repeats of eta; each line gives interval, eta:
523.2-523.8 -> 66.1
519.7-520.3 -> 67.0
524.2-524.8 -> 64.2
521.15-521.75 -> 67.3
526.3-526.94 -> 69.4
